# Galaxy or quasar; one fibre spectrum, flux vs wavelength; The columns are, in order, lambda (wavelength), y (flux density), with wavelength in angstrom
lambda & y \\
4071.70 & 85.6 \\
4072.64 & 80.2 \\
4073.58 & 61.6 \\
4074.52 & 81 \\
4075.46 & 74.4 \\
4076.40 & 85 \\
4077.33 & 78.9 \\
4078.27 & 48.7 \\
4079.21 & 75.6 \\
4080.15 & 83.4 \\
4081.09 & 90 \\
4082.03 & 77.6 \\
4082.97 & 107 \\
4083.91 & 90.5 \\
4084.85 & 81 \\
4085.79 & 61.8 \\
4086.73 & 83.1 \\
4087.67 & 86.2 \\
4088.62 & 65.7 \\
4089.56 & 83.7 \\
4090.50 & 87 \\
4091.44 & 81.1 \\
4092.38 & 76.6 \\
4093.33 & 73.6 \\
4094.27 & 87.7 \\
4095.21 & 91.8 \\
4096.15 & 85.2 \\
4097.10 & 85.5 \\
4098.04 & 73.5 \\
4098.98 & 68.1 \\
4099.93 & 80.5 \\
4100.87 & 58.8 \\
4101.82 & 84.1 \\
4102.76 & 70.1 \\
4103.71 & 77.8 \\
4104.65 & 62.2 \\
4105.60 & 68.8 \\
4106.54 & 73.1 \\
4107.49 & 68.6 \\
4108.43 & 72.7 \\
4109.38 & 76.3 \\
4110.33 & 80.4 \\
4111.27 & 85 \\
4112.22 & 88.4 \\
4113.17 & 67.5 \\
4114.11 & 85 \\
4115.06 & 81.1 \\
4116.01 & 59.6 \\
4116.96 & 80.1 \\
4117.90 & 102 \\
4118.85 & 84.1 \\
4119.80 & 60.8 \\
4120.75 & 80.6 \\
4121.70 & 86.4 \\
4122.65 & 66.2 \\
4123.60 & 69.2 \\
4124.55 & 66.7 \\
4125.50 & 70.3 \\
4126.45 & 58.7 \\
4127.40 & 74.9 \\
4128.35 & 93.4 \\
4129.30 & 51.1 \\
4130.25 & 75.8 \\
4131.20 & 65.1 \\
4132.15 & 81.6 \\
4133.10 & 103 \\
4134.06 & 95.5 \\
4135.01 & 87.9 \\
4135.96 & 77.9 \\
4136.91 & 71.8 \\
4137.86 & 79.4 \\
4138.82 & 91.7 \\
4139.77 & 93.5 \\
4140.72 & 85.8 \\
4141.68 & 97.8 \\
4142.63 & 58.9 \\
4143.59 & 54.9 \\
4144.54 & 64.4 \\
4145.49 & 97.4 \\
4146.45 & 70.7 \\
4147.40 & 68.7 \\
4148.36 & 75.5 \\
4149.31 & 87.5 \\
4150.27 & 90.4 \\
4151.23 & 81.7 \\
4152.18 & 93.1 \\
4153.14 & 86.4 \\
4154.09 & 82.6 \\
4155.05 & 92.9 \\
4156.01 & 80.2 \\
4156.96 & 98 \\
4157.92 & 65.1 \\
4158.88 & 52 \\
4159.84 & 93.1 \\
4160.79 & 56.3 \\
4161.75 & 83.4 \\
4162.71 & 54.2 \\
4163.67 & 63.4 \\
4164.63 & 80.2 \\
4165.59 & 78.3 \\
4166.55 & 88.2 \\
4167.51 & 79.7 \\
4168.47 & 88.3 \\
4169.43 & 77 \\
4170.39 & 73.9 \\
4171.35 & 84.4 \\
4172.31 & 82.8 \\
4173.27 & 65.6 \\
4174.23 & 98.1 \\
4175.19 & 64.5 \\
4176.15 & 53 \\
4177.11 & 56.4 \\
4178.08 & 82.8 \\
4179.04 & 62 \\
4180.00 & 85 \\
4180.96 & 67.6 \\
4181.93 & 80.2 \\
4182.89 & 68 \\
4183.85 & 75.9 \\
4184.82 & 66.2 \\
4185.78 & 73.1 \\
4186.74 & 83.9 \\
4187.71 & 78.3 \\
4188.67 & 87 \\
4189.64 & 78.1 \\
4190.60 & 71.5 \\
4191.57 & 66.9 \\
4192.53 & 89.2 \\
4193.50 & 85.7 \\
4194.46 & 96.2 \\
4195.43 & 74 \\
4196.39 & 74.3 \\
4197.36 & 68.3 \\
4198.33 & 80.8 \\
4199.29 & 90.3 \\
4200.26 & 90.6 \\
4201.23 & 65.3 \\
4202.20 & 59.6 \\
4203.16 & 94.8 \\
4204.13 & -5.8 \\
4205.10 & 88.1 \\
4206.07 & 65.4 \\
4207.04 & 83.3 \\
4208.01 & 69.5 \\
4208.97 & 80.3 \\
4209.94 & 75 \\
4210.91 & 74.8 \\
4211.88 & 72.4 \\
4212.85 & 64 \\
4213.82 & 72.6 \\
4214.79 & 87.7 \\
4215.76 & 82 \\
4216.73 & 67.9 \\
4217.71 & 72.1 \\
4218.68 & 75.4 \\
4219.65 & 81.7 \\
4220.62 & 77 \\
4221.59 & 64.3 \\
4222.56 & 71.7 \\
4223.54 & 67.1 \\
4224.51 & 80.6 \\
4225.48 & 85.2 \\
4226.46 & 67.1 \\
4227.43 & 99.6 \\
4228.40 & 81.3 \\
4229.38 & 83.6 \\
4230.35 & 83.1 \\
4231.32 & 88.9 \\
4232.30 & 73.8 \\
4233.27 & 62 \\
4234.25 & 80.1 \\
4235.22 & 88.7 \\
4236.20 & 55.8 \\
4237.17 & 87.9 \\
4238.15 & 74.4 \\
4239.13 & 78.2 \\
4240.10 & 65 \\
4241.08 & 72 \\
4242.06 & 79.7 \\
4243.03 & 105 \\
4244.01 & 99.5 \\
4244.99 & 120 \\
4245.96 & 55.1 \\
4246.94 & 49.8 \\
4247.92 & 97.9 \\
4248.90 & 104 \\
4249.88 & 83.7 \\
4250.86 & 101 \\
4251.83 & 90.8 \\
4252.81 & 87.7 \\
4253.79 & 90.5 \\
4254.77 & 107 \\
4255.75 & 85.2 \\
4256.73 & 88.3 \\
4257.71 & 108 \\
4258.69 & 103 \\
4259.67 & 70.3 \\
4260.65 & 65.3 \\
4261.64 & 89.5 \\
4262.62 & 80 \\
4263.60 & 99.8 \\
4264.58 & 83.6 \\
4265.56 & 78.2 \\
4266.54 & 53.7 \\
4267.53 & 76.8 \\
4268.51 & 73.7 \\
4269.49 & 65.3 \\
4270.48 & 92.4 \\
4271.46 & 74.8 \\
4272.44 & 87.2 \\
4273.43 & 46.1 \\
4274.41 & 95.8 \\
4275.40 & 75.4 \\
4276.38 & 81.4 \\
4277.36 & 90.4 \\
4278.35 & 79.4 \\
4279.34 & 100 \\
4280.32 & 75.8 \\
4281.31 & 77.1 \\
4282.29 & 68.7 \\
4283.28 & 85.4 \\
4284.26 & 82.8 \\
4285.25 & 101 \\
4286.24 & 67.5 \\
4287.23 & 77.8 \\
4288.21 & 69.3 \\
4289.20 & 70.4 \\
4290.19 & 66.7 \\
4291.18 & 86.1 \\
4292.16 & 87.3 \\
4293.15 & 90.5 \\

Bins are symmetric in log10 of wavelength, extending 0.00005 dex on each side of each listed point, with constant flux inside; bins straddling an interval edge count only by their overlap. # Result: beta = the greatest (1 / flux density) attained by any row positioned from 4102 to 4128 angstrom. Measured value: 0.017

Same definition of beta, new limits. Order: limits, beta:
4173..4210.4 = 0.019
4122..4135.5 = 0.020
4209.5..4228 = 0.016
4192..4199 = 0.015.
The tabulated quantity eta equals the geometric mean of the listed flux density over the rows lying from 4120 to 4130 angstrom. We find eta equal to 71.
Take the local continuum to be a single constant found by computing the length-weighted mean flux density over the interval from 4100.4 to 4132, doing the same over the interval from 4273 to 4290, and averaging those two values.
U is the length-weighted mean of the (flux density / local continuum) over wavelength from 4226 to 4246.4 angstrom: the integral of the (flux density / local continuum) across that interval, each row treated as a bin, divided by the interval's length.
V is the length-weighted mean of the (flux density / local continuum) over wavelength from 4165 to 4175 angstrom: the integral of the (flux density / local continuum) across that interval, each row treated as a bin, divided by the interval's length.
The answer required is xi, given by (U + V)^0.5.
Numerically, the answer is 1.46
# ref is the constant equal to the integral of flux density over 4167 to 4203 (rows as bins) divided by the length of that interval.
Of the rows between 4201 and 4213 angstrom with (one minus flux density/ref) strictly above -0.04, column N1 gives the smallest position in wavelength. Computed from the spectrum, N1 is 4201.23 angstrom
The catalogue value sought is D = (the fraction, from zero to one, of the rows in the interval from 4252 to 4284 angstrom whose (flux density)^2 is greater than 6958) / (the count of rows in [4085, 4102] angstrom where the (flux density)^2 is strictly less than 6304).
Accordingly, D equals 0.07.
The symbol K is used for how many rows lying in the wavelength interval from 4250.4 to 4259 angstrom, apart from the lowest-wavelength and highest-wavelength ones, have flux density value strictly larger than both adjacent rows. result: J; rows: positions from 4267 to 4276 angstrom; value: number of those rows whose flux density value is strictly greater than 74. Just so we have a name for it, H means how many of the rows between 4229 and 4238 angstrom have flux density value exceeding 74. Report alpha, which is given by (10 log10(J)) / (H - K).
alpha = 1.9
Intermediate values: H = 6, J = 6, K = 2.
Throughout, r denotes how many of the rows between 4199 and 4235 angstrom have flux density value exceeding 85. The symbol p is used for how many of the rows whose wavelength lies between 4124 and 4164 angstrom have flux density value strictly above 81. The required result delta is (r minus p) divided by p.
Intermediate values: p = 20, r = 8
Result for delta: -0.6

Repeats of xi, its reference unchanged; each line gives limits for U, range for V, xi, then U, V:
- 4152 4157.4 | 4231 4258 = 1.50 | 1.16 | 1.11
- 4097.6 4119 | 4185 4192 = 1.41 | 0.99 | 1.00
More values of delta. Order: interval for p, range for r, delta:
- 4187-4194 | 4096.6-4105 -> -0.7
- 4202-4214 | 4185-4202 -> 1.0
